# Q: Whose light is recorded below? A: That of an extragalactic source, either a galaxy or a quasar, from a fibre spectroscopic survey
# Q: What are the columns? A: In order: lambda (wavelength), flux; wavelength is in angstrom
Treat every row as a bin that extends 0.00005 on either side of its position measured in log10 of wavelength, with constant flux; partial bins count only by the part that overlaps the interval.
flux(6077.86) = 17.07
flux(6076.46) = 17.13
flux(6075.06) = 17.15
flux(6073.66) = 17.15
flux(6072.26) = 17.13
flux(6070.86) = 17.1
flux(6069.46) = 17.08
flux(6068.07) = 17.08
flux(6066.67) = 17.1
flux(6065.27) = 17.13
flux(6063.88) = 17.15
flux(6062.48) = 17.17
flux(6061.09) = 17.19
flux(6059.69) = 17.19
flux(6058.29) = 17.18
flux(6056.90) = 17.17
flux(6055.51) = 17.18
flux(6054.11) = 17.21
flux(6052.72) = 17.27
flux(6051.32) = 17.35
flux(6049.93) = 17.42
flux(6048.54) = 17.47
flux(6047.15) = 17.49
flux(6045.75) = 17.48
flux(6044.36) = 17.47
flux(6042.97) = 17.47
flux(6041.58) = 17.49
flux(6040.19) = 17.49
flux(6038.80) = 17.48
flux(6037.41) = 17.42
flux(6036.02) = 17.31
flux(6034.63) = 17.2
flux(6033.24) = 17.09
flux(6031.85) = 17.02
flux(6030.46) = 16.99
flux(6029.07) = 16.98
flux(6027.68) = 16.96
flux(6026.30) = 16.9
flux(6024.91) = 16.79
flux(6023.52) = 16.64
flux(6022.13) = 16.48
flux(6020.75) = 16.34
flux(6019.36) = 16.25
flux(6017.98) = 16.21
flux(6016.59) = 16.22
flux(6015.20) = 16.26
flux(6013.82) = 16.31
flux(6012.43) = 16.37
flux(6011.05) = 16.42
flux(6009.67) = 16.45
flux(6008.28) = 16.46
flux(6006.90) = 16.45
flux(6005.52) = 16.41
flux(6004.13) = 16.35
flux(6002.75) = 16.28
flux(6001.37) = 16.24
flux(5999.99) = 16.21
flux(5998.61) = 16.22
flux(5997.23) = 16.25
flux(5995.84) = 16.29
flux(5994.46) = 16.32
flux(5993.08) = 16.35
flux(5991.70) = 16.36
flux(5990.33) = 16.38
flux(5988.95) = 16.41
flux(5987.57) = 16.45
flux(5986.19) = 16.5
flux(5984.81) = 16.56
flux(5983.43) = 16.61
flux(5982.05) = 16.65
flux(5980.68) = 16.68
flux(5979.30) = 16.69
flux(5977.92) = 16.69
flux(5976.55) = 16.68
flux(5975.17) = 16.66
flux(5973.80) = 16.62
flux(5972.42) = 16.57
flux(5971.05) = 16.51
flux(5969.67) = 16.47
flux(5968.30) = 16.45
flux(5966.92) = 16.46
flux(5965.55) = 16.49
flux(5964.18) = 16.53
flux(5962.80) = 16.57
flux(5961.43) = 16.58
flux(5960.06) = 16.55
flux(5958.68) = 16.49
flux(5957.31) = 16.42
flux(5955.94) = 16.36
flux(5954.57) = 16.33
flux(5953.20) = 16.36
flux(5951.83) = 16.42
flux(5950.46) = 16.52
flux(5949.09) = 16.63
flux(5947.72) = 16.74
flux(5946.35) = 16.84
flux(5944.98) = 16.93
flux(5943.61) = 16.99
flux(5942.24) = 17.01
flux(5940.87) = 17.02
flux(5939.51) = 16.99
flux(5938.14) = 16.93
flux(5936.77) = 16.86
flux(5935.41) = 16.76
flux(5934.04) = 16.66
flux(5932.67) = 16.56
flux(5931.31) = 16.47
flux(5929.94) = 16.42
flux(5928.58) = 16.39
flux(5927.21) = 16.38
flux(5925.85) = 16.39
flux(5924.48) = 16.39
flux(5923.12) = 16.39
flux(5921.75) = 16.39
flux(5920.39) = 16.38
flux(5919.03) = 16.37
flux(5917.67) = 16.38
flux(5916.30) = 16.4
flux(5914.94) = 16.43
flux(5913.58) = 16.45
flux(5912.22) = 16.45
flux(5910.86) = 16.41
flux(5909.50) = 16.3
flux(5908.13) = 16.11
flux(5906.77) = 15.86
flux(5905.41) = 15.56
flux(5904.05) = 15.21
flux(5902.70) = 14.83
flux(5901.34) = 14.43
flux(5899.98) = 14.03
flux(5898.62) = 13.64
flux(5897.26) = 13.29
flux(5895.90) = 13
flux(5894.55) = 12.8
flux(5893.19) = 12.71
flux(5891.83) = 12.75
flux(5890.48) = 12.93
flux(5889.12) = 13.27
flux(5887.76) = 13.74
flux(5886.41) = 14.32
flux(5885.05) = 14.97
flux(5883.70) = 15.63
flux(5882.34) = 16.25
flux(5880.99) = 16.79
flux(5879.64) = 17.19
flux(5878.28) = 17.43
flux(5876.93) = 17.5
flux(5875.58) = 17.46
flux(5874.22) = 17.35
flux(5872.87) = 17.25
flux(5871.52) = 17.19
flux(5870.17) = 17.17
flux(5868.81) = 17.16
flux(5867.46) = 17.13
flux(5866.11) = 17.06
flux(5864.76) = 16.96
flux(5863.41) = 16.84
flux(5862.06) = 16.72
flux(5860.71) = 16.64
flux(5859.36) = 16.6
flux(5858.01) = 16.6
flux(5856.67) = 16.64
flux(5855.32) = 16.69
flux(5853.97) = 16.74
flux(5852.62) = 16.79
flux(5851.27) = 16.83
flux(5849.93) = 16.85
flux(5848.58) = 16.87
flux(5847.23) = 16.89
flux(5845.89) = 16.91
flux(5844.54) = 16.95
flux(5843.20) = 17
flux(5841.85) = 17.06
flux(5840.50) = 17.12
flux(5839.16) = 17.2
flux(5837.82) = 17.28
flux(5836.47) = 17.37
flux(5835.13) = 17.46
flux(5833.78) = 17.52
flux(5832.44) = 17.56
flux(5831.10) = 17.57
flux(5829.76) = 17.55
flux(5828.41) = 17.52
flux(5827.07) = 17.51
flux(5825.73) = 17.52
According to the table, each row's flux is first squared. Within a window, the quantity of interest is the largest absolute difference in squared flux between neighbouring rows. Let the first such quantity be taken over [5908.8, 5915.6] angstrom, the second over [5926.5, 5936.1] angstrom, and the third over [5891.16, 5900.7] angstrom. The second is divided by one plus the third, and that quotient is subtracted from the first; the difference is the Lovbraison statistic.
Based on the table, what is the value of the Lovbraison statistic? 3.3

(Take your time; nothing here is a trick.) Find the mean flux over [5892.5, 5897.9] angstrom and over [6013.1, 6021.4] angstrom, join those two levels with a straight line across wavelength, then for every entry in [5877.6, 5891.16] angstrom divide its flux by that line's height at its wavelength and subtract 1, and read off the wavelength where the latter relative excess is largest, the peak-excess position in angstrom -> 5878.28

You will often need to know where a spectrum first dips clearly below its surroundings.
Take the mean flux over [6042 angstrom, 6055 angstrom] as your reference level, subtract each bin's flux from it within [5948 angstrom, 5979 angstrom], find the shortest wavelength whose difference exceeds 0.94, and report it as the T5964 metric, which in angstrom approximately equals 5951.83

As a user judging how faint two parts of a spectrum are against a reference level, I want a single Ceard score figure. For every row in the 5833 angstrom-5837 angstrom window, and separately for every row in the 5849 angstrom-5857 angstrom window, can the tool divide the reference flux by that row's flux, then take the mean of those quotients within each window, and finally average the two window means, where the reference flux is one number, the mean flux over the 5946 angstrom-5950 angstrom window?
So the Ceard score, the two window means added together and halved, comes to 0.98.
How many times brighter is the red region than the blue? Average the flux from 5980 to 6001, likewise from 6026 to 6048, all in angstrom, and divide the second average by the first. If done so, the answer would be 1.05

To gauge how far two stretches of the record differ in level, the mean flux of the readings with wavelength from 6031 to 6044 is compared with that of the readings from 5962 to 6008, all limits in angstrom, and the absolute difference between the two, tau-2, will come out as 0.86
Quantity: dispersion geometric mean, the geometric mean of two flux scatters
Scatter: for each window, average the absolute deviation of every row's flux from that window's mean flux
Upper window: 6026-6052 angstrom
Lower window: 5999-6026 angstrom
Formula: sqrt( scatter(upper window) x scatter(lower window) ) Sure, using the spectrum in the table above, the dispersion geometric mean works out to 0.15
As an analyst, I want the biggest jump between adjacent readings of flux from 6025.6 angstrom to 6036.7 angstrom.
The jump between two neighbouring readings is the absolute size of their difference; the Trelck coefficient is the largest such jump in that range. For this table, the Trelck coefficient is 0.110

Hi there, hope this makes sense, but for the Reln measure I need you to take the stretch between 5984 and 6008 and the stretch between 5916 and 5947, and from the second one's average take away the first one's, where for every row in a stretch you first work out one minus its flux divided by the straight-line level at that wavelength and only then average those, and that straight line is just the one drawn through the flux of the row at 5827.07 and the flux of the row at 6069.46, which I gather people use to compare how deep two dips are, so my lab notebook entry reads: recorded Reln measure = -0.01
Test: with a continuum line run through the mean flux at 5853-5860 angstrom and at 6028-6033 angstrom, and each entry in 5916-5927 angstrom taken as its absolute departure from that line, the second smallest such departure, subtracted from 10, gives 9.61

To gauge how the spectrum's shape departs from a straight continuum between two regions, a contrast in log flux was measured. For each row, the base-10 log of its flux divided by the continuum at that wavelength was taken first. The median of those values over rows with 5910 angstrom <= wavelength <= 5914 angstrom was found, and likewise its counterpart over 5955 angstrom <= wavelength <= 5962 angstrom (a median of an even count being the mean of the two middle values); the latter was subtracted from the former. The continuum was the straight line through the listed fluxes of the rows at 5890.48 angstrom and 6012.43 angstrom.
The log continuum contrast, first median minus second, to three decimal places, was 0.039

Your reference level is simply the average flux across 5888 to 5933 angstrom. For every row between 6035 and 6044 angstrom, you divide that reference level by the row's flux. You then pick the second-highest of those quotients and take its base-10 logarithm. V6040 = -0.056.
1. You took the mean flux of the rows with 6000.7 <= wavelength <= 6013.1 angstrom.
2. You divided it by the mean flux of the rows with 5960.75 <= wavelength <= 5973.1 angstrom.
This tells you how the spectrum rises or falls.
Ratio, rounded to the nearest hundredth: 0.99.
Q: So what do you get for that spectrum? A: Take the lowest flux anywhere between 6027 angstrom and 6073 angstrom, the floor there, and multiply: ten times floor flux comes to 170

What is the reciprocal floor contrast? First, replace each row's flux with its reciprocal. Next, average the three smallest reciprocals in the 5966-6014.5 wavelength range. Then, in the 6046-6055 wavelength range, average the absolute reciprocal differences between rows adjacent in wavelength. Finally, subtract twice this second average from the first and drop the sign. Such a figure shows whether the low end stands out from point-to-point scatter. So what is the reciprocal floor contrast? 0.0596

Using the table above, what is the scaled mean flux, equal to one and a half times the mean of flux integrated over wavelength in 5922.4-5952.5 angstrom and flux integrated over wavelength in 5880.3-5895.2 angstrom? 535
